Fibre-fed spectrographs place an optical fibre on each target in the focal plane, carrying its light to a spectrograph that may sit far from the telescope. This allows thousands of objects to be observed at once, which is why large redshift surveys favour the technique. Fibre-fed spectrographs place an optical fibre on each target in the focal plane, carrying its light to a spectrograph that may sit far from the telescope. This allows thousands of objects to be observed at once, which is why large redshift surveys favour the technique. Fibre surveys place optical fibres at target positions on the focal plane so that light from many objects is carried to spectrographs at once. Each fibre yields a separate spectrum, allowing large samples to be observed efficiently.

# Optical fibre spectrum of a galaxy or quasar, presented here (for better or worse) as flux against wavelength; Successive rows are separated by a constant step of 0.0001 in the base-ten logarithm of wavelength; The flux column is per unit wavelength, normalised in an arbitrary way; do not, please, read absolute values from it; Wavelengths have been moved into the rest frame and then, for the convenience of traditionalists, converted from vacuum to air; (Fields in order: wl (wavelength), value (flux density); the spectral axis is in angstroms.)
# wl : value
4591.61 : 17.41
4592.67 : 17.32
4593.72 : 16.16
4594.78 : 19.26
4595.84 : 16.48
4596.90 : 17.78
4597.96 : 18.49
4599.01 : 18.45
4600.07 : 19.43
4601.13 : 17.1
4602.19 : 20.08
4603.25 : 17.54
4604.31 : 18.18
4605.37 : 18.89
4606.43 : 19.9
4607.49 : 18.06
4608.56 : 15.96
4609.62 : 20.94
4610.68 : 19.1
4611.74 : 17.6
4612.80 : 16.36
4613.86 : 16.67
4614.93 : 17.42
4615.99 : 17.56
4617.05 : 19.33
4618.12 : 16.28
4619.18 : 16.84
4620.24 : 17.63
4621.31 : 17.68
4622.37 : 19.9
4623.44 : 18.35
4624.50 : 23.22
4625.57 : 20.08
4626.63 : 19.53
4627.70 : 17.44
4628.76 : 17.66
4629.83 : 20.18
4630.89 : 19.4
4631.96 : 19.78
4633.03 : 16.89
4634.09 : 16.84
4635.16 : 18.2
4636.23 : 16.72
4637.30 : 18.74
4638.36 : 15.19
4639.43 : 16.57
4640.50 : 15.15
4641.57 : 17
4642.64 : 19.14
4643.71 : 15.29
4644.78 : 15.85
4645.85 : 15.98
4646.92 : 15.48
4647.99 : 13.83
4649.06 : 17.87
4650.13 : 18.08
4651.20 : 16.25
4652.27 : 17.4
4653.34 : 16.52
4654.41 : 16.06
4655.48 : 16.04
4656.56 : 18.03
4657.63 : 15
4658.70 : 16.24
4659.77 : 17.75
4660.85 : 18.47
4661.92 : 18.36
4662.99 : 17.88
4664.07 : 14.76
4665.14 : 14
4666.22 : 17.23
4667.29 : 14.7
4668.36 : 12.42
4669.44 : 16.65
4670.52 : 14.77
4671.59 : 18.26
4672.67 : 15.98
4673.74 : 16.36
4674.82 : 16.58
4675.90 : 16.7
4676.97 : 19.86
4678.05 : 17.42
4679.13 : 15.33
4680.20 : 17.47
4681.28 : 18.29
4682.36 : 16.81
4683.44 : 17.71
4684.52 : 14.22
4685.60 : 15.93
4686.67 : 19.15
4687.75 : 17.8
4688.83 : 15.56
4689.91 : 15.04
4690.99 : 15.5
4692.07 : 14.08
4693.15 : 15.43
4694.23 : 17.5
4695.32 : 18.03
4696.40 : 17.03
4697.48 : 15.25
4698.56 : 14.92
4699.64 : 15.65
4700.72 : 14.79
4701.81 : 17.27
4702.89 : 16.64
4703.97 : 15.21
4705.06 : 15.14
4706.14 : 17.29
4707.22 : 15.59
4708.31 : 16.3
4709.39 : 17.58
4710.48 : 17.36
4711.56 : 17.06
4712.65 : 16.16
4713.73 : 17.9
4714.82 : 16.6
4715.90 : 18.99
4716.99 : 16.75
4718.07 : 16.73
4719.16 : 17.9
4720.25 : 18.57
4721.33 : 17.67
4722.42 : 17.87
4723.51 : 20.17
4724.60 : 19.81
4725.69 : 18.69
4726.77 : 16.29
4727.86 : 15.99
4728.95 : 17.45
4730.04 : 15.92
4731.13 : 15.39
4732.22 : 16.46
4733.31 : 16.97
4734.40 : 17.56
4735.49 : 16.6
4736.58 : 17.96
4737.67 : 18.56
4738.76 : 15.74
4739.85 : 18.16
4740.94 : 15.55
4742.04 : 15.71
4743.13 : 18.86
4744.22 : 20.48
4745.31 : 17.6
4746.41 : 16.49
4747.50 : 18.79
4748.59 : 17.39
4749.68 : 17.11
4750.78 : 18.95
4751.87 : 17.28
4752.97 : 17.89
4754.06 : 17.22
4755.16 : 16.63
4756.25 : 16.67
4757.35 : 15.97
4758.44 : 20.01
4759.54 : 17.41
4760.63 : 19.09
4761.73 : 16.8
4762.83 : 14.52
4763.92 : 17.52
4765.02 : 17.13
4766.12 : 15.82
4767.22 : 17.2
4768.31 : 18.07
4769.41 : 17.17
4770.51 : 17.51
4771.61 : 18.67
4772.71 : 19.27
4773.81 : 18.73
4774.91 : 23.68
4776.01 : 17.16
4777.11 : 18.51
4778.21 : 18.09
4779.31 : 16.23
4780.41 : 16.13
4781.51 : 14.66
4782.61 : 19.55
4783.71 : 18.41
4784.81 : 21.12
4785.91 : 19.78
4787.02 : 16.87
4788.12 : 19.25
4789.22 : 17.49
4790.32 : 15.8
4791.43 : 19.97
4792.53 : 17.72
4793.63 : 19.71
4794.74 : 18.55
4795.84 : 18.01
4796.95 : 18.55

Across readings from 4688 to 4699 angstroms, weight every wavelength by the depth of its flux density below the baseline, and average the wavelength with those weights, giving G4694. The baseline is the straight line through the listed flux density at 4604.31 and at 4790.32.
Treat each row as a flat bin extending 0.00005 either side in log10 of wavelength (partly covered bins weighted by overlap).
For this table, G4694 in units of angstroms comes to 4692.8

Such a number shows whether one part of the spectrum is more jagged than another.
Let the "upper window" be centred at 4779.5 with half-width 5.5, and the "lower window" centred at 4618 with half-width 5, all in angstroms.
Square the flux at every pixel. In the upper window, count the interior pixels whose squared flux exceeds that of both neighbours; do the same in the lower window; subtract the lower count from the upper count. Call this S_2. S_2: 1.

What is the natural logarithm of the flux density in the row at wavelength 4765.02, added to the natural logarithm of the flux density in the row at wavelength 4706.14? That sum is 5.69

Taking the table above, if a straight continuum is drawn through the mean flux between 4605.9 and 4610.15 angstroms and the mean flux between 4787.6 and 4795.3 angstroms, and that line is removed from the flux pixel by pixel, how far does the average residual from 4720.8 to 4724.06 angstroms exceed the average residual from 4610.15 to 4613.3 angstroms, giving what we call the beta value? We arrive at 1.1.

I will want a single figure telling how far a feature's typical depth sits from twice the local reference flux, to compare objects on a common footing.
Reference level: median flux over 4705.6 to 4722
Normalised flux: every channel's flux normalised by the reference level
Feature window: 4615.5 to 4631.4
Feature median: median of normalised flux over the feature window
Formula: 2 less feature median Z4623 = 0.94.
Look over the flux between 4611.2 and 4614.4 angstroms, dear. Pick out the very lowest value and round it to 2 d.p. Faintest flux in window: 16.36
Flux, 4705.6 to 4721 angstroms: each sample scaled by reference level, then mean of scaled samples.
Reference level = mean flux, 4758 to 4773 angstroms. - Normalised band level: 0.98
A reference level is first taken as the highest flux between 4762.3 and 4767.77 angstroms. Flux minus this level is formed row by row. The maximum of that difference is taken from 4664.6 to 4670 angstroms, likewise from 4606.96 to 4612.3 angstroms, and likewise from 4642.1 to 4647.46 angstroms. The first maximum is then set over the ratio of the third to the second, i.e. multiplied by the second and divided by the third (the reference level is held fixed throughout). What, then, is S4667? -1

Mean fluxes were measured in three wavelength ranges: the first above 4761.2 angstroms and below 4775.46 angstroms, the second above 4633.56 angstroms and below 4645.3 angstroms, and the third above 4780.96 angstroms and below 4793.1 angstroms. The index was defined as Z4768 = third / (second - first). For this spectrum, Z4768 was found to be -17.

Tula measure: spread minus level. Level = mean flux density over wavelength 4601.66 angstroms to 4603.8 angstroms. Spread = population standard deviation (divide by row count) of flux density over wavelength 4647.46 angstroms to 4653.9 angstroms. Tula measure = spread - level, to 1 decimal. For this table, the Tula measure -17.4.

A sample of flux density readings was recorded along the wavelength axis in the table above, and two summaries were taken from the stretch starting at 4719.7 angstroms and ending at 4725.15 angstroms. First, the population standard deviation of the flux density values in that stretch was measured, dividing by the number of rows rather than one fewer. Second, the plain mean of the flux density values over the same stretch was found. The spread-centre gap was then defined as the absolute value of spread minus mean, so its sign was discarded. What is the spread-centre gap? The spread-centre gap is 17.8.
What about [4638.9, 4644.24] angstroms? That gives 15.2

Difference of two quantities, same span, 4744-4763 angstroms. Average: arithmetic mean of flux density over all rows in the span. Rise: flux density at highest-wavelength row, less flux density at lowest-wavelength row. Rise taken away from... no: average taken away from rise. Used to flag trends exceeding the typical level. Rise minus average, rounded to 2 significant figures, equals -24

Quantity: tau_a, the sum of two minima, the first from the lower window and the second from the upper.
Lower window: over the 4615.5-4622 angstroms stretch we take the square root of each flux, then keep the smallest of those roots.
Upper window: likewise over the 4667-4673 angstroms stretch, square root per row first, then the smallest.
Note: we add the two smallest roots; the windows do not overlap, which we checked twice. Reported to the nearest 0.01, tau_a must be 7.56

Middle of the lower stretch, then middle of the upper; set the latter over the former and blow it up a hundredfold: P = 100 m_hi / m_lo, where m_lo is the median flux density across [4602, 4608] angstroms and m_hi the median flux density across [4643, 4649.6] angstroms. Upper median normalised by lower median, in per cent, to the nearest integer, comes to 85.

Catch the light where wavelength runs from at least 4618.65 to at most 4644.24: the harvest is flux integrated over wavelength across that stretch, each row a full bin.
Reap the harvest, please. 462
